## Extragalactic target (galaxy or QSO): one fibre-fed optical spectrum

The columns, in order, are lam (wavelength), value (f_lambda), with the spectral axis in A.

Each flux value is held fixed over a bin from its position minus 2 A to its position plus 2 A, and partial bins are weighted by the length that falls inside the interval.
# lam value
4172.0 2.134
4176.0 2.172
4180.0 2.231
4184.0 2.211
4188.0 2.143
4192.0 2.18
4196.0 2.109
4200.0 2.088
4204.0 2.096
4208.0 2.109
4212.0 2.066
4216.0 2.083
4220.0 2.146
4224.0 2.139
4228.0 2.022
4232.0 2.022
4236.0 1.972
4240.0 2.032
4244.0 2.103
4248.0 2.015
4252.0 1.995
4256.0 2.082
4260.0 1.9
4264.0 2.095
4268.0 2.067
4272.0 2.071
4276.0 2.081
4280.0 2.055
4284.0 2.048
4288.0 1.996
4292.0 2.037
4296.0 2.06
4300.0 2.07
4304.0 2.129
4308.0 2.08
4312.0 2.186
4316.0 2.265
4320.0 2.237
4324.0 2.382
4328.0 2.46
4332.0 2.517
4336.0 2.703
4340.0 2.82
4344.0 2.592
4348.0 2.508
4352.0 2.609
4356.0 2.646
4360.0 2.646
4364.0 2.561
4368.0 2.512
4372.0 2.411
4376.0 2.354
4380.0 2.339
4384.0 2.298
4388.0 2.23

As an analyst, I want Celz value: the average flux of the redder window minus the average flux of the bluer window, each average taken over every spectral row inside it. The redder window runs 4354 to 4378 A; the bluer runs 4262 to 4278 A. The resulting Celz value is 0.4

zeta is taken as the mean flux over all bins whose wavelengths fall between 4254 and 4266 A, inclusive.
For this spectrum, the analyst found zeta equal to 2.03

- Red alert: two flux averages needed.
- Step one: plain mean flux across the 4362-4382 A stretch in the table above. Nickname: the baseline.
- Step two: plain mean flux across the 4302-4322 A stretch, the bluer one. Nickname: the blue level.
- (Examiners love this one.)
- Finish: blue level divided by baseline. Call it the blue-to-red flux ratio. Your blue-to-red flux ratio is 0.89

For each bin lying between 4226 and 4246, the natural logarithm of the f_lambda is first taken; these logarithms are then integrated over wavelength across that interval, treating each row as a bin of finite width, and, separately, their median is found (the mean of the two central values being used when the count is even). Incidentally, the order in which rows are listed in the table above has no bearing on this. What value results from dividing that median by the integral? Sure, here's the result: 0.050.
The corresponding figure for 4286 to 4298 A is 0.084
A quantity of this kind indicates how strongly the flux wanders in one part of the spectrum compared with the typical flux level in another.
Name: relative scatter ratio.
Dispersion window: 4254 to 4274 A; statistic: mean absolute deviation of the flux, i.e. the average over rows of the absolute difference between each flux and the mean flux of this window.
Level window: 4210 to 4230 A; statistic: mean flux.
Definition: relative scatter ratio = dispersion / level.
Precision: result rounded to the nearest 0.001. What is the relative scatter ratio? 0.027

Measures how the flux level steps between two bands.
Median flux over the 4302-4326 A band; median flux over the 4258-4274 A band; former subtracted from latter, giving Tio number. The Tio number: -0.1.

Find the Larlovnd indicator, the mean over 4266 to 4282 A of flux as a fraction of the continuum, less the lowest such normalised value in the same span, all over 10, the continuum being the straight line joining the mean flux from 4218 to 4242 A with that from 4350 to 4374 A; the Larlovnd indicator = 0.0016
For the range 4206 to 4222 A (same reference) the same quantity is 0.0014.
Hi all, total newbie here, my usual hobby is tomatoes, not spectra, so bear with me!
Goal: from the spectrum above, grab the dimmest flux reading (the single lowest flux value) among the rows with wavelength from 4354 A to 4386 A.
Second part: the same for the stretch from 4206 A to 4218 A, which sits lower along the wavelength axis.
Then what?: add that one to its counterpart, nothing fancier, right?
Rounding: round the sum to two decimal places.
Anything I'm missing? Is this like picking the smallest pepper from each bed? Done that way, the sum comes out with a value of 4.36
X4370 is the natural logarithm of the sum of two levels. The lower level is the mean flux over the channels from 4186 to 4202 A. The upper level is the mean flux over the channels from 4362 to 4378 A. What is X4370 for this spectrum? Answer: 1.52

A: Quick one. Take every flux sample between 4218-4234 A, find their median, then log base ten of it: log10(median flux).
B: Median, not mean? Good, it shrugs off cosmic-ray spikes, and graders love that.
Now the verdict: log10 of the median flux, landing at 0.318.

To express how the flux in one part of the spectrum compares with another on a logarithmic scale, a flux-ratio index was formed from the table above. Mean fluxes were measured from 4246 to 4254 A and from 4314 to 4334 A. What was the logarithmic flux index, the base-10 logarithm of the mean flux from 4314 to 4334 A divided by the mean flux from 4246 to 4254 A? 0.073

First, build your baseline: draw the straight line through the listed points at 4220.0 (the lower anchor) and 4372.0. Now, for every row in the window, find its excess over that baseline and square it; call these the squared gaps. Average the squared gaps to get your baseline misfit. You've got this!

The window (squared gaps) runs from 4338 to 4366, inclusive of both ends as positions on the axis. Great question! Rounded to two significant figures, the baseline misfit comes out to 0.072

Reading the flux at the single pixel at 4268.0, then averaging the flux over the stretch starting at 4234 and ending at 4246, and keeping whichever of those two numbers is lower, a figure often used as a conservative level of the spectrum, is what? 2.04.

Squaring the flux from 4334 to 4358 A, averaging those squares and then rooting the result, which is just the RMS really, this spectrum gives 2.65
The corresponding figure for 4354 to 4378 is 2.52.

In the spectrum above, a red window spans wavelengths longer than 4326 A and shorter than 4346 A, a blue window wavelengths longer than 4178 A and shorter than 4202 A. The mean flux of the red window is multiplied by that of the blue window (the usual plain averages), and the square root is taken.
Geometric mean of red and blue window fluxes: 2.38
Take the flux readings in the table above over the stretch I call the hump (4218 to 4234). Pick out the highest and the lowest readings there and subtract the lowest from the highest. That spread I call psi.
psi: 0.12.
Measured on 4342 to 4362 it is 0.14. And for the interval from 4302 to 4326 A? 0.30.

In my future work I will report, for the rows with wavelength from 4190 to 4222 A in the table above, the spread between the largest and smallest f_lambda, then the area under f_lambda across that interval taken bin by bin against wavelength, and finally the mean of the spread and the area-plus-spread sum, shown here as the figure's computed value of 34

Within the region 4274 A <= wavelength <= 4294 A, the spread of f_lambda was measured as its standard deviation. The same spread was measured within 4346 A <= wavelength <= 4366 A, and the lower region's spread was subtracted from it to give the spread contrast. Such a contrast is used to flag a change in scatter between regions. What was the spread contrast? 0.03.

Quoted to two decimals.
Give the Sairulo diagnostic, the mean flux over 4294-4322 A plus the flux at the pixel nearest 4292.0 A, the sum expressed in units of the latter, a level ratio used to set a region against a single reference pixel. 2.05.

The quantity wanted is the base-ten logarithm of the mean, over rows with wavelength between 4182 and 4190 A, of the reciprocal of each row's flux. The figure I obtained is -0.34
